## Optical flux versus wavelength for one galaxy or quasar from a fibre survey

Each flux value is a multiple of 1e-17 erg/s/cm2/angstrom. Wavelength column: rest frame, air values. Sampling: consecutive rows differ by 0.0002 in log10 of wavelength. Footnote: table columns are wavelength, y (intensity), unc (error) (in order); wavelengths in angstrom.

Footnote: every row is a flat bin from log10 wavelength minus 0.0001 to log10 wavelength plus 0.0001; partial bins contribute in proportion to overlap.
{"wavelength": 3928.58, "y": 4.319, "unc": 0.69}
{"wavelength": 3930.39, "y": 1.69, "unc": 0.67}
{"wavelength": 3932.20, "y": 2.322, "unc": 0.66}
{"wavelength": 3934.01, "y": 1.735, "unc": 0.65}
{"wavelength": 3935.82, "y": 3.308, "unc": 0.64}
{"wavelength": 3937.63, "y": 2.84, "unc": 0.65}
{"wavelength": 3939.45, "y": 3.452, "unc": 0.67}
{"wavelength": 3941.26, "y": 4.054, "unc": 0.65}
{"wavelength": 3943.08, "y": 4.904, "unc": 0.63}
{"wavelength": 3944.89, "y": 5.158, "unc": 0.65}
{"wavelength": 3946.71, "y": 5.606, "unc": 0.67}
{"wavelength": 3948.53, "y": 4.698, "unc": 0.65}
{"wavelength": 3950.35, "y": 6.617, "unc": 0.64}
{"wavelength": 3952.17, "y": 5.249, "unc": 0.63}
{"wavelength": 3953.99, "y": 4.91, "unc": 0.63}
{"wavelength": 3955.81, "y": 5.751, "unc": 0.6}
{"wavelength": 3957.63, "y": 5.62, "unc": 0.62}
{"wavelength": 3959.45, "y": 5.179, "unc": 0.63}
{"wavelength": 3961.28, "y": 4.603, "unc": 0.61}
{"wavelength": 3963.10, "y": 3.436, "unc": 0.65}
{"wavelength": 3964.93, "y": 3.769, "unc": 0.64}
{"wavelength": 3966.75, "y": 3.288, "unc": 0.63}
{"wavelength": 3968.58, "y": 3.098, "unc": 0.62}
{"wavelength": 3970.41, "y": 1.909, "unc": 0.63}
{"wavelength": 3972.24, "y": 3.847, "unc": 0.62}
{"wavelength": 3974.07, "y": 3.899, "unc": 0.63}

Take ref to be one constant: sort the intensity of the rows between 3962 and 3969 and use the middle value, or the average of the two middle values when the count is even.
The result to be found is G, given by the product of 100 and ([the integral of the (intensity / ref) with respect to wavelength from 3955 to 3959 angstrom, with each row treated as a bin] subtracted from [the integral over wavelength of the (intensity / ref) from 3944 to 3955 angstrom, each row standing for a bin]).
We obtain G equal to 1088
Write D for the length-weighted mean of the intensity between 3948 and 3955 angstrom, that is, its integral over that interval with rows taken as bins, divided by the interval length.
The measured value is 5.4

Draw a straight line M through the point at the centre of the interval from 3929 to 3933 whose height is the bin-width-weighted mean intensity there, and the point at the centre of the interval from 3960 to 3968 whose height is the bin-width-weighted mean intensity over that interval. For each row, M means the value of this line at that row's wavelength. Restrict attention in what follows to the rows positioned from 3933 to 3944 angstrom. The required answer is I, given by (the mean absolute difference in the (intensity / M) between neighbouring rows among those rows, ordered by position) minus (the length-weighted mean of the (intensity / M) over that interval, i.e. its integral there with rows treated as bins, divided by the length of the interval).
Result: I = -1.0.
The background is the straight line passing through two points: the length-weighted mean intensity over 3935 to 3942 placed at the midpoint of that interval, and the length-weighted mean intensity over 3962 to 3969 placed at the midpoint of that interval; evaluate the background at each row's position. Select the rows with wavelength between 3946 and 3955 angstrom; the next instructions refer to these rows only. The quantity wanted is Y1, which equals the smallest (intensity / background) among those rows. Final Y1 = 1.37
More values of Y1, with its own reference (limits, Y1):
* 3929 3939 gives 0.50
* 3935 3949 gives 0.84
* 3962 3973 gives 0.55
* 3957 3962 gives 1.34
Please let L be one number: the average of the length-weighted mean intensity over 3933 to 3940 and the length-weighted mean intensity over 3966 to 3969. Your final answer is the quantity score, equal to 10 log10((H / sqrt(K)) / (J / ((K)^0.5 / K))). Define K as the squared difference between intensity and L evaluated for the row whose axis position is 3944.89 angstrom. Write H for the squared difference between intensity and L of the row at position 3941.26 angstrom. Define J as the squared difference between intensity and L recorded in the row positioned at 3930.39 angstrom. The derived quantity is -9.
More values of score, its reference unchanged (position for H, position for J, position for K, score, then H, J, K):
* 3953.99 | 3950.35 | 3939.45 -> 1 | 4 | 13.1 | 0.2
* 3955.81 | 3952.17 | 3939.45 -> 9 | 8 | 5.1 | 0.2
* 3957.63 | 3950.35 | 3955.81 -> -12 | 7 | 13.1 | 7.6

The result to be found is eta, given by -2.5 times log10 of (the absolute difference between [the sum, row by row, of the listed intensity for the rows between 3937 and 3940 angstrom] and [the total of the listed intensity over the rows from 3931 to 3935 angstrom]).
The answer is -0.9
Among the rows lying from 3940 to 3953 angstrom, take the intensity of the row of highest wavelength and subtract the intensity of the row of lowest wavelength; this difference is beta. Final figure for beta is 1.2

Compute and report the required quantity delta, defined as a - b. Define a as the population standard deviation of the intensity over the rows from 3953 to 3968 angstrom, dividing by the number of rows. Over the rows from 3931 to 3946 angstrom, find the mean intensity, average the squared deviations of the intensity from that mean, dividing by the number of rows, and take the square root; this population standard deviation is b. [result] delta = -0.2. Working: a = 0.91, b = 1.12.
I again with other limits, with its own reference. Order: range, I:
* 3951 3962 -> -1.4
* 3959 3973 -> -0.7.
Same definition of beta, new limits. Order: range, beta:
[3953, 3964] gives -1.5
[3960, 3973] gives -0.8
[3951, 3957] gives 0.5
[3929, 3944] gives 3.2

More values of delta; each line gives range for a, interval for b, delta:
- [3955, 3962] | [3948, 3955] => -0.3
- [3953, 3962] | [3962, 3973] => -0.2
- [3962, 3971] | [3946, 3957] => 0.0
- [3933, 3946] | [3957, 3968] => 0.2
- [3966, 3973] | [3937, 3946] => -0.2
